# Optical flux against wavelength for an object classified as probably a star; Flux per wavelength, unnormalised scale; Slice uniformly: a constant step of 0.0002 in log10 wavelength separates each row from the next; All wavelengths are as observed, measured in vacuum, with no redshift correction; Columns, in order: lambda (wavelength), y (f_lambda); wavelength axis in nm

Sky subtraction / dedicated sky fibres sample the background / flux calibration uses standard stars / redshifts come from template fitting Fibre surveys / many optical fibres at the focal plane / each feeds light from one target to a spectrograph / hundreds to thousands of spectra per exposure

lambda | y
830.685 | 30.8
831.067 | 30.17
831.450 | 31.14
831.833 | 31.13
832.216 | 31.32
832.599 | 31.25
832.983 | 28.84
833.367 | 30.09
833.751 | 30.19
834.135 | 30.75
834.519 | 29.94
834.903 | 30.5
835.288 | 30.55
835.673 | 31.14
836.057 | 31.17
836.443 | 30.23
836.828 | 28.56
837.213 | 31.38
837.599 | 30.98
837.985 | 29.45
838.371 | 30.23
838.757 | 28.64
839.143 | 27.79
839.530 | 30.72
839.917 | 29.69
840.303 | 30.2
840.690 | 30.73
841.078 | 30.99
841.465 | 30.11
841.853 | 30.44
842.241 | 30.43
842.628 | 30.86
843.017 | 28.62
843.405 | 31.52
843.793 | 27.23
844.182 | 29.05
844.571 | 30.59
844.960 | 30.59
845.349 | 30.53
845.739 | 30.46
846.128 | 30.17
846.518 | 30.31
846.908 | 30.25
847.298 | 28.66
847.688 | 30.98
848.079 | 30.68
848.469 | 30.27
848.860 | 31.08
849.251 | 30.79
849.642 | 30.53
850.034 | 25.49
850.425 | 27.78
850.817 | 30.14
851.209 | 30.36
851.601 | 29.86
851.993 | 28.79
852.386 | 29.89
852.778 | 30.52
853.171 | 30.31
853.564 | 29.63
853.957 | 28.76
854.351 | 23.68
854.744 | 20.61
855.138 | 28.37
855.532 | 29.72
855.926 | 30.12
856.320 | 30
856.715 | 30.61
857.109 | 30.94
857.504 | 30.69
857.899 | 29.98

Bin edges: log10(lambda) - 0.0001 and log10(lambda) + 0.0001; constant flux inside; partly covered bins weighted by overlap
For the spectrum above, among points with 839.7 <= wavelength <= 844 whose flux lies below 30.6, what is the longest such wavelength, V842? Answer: 843.793 nm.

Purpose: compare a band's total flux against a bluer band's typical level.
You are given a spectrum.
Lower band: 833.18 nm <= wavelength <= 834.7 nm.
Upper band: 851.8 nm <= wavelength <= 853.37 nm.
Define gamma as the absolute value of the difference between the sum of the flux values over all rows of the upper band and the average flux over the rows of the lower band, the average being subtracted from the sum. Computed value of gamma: 89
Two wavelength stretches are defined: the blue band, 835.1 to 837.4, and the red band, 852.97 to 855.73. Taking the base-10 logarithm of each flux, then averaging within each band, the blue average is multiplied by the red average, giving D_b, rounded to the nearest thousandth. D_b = 2.126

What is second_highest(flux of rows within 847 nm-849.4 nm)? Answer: 30.98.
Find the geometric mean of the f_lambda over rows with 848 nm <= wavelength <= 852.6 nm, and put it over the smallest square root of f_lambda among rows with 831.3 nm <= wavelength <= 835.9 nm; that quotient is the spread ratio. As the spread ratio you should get 5.51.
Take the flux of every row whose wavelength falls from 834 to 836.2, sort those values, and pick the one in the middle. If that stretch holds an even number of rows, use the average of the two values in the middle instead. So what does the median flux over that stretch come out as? 30.65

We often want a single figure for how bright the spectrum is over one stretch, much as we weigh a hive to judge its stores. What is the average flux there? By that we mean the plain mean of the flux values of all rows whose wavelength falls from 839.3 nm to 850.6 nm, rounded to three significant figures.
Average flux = 30.0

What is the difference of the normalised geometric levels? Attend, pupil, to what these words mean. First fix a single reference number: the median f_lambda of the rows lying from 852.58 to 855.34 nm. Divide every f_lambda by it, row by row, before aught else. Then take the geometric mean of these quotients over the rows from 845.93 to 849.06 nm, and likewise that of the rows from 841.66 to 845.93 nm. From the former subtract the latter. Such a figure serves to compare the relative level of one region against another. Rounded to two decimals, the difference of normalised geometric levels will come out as 0.01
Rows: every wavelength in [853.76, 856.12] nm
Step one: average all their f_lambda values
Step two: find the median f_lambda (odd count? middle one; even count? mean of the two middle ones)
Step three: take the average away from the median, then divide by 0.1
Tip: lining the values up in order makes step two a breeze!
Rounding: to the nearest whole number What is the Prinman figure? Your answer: 17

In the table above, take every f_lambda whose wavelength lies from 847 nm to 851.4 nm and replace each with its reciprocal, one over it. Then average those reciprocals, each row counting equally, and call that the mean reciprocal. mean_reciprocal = 0.0338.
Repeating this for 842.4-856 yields 0.0343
